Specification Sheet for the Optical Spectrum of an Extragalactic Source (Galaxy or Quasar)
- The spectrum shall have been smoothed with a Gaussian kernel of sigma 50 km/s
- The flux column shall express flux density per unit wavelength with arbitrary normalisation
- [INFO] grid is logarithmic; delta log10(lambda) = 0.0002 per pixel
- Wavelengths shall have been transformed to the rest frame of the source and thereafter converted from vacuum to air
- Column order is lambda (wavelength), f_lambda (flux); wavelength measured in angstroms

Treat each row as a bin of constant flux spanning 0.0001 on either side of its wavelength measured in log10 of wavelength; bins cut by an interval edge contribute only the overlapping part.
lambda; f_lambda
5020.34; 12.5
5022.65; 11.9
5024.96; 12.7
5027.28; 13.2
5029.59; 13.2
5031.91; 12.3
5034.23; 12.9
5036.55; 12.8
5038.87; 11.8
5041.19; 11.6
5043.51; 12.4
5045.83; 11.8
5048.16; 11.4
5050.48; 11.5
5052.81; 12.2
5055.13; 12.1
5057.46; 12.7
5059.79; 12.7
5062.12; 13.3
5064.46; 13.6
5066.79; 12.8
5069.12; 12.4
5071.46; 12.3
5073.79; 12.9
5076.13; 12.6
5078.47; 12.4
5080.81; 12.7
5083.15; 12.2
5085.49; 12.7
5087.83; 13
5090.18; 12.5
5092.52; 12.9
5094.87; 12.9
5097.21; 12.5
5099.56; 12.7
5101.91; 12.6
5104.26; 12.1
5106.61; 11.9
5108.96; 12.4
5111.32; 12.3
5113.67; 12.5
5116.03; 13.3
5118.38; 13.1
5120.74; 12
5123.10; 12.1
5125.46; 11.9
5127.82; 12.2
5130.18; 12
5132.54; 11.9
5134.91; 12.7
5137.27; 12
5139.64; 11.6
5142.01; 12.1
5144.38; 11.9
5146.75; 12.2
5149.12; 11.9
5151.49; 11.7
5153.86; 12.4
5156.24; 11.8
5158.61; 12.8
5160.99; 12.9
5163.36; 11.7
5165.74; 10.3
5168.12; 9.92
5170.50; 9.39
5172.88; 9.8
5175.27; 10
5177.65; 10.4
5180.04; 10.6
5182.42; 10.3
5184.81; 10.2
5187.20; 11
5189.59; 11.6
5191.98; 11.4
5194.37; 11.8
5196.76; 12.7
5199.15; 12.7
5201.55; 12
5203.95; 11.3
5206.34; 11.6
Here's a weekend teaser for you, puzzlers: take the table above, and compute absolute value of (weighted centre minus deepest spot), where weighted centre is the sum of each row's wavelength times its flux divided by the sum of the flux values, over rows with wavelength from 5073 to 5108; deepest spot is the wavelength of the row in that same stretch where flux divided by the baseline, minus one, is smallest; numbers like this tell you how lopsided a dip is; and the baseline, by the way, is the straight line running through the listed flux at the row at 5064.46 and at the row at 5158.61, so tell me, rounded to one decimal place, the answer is 16.5 angstroms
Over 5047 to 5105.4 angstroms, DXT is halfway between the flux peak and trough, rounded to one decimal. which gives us 12.5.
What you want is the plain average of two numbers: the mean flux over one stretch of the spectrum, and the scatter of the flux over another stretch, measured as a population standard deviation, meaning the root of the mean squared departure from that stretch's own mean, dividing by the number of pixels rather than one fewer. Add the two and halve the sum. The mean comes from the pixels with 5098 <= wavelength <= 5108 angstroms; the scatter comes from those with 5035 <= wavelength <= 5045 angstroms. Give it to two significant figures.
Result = 6.4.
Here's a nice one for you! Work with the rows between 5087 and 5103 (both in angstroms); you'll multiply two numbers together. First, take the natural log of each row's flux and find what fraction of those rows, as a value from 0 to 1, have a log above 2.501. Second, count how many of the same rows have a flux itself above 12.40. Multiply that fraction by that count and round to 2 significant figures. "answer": 7.0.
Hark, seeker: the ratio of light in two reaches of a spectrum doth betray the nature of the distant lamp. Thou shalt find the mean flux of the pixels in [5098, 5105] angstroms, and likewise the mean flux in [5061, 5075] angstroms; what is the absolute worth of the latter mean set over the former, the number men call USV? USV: 1.03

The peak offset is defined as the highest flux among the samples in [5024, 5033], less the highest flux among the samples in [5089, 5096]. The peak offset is 0.30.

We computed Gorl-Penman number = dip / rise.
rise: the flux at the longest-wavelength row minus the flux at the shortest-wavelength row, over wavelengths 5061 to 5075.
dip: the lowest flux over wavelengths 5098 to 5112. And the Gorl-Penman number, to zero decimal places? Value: -30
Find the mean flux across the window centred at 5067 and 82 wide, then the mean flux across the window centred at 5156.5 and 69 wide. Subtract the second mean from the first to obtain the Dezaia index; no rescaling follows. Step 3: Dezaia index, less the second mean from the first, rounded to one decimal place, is 1.1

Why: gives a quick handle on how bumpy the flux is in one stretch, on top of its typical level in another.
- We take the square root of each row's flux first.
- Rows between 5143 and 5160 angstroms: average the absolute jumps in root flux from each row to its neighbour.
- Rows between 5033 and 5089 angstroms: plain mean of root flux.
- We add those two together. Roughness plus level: 3.60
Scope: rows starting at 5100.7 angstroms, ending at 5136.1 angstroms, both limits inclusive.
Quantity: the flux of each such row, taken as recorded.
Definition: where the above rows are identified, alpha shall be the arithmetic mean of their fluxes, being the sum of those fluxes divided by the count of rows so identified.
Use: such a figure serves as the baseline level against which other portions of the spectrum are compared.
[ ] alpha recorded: 12.33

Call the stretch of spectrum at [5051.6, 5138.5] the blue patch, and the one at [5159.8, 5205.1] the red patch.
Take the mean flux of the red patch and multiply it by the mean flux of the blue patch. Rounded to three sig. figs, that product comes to 138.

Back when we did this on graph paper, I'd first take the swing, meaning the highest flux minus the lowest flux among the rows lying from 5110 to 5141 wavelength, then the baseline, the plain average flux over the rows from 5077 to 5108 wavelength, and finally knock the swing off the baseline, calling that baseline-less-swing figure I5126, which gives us 10.8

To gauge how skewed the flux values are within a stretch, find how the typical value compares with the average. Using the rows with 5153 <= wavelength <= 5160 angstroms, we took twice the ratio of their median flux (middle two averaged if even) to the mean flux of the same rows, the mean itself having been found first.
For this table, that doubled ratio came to 2.01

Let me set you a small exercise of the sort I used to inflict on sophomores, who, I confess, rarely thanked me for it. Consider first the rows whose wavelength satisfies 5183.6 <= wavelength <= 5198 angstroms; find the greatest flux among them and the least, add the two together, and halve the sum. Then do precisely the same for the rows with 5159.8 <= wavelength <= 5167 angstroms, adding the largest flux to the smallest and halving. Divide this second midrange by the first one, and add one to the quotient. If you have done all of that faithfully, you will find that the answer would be 2.01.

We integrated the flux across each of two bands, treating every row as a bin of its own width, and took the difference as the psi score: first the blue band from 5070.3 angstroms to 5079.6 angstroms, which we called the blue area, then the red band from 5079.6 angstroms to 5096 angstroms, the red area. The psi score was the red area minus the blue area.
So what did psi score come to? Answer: 91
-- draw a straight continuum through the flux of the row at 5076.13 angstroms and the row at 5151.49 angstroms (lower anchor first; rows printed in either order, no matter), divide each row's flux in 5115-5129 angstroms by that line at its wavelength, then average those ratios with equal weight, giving 1.03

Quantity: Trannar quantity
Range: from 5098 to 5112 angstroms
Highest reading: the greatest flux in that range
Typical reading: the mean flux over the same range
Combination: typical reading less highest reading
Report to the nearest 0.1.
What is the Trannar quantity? -0.4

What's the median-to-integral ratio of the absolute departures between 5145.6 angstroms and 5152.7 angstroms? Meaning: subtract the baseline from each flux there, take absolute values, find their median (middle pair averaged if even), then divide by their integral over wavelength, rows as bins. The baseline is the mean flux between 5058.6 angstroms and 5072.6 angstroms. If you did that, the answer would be 0.146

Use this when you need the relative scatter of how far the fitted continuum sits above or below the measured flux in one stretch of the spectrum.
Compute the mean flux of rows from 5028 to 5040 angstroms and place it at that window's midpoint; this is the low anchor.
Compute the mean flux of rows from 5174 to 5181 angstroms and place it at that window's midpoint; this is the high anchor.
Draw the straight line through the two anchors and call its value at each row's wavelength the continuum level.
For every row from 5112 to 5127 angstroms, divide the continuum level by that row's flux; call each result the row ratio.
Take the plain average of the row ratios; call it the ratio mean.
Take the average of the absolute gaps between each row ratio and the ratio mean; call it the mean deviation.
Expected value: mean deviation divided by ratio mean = 0.035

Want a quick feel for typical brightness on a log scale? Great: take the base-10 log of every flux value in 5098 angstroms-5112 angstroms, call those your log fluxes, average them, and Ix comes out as 1.09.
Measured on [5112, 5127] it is 1.10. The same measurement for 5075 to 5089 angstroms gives 1.10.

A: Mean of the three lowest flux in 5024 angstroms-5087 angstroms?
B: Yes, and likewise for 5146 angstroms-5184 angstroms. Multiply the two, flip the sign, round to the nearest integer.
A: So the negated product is -112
